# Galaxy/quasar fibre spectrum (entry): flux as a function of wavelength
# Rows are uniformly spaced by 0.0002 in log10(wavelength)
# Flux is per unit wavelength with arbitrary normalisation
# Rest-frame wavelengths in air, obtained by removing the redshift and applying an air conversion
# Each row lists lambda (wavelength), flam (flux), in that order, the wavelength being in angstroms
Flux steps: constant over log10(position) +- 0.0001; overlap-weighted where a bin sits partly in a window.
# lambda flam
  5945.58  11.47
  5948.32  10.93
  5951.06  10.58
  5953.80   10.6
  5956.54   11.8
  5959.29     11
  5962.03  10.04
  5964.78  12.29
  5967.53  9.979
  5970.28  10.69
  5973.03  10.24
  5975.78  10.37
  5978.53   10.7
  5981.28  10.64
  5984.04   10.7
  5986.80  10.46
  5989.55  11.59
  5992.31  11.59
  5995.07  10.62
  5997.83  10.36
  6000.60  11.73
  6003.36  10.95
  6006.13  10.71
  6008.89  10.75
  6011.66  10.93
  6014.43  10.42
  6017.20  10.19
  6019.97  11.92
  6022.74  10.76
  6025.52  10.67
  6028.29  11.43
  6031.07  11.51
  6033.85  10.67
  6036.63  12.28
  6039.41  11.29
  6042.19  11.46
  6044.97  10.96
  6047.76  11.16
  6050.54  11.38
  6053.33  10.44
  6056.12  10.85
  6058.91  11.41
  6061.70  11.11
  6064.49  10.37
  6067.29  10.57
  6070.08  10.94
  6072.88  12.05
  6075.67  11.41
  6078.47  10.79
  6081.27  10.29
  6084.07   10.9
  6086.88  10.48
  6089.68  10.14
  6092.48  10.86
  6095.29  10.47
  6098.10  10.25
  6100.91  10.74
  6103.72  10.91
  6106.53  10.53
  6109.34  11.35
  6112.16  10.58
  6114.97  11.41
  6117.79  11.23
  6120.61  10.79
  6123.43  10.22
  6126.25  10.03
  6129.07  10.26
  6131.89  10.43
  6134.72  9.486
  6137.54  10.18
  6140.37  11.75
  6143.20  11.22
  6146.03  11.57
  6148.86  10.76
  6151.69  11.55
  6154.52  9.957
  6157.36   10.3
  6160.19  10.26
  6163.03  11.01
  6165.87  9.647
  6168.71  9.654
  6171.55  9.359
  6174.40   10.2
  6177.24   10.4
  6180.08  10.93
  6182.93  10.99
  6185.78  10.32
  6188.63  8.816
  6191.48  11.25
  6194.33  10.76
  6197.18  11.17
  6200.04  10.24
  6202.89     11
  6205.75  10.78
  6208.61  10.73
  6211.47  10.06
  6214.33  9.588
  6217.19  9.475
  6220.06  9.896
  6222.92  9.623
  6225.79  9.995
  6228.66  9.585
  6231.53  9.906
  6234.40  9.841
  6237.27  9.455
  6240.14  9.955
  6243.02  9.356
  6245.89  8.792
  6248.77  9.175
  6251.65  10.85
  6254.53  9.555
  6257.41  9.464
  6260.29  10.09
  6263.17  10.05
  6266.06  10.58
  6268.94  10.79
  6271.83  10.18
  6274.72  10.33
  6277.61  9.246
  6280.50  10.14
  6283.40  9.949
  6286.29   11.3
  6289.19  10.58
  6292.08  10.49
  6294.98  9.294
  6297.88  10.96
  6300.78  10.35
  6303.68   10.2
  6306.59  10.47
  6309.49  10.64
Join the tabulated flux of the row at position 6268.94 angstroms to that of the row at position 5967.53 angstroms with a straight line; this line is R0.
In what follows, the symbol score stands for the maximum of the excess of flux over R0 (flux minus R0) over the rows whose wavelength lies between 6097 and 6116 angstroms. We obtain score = 1.03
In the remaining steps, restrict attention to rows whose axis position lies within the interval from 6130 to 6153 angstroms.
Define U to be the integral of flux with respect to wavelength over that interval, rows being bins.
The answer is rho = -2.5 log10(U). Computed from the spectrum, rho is -5.99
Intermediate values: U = 250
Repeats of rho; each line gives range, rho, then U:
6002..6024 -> -5.94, 238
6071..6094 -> -5.99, 250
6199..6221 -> -5.88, 225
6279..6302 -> -5.94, 239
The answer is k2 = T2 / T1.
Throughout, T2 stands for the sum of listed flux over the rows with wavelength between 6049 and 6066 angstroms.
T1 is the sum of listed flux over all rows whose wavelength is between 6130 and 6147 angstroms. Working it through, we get 1.01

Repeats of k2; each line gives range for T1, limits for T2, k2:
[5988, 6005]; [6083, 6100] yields 0.94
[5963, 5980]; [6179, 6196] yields 0.98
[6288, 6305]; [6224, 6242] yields 0.95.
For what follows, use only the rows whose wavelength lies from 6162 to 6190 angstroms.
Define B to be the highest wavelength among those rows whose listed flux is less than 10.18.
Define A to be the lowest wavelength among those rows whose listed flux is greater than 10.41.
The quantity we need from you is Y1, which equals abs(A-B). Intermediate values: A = 6163.03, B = 6188.63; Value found 25.6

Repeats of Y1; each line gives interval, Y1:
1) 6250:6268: 11.5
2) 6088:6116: 2.8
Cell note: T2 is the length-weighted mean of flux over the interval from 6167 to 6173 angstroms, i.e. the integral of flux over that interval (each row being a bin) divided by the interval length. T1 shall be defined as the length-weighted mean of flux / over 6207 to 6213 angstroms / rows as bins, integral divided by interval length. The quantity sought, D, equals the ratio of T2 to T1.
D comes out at 0.91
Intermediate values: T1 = 10.4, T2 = 9.5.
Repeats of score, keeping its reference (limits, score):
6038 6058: 1.28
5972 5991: 1.55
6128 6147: 1.31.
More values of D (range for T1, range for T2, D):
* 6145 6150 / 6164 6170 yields 0.87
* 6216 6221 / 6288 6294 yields 1.08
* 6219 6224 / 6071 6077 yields 1.20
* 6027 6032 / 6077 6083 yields 0.92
